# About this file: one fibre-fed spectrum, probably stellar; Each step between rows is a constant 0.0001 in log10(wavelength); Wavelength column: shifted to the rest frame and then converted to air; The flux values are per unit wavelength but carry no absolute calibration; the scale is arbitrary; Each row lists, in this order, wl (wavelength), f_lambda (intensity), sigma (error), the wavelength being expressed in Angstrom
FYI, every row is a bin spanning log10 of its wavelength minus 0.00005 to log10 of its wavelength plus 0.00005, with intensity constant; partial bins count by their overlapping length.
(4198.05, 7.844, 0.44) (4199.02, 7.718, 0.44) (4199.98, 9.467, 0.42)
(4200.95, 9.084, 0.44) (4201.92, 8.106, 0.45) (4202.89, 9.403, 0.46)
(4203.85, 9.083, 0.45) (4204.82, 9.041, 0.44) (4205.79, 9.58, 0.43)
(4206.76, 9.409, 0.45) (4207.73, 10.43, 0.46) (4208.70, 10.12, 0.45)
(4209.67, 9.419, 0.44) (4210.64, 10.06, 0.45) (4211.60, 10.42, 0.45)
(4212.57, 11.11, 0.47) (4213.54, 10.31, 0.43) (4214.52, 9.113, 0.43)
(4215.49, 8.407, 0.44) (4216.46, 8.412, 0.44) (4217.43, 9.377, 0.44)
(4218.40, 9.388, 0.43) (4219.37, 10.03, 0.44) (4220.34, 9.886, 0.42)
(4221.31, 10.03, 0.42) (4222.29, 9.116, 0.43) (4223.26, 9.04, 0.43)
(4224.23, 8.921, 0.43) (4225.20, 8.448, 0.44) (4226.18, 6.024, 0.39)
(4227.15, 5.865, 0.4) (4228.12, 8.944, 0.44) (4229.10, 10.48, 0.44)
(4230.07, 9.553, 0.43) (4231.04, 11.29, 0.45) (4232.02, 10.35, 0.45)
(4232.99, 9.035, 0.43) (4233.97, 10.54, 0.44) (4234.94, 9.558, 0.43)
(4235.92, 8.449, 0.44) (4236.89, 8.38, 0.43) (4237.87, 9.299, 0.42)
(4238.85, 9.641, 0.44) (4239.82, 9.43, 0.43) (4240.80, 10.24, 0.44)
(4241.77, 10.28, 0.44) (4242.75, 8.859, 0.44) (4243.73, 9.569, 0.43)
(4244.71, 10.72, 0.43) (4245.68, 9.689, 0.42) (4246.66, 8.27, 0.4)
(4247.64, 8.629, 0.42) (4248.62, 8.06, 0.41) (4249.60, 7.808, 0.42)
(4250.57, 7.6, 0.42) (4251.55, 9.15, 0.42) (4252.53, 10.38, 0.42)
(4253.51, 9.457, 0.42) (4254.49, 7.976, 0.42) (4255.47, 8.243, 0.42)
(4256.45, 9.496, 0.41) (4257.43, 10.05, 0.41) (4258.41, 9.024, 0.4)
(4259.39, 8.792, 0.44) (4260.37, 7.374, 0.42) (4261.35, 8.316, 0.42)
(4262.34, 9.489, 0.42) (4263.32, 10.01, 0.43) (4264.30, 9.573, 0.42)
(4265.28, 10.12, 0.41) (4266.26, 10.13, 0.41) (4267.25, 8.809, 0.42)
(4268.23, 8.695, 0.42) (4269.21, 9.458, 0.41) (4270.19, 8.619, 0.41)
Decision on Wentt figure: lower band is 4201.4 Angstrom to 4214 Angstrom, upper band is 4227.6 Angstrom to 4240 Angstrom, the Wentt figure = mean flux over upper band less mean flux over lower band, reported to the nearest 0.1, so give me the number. -0.1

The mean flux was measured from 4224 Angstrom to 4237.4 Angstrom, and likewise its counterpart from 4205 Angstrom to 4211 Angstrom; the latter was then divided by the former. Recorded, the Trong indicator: 1.09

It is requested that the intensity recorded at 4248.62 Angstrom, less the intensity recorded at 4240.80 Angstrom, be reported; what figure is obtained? -2.2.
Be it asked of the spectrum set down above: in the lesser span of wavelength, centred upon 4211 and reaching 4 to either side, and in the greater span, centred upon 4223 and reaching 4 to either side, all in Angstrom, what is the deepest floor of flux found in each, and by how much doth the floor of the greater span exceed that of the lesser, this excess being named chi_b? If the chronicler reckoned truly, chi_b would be -3.1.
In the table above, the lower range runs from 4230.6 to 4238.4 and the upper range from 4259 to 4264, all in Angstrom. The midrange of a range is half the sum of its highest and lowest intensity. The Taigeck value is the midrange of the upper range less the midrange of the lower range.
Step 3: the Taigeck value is -1.1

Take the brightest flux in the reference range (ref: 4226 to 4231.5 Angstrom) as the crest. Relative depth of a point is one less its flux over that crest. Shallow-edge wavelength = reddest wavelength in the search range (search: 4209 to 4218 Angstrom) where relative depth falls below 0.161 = 4213.54 Angstrom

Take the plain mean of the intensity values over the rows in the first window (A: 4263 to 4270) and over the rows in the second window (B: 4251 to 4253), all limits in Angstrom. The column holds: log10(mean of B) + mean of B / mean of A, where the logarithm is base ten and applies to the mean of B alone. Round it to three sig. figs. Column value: 2.01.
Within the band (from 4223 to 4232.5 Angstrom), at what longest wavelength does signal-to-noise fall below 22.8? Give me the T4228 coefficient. 4230.07 Angstrom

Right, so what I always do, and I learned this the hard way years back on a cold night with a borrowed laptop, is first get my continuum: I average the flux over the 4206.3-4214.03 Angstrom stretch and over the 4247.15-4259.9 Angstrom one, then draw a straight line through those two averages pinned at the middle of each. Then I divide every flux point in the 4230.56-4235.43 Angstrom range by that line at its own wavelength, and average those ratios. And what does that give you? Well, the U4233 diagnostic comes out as 1.07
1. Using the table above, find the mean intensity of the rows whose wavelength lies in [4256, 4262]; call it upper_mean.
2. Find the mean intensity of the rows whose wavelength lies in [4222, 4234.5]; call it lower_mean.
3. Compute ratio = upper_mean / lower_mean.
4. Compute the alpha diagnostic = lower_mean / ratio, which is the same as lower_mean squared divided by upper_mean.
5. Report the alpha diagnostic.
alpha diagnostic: 9.3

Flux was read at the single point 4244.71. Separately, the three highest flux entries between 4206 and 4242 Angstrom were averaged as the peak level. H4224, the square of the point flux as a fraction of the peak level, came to 0.95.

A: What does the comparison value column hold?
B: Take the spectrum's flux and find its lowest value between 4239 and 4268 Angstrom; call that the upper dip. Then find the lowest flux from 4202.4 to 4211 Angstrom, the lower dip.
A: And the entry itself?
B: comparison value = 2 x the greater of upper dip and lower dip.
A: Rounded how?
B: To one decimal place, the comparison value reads 18.1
